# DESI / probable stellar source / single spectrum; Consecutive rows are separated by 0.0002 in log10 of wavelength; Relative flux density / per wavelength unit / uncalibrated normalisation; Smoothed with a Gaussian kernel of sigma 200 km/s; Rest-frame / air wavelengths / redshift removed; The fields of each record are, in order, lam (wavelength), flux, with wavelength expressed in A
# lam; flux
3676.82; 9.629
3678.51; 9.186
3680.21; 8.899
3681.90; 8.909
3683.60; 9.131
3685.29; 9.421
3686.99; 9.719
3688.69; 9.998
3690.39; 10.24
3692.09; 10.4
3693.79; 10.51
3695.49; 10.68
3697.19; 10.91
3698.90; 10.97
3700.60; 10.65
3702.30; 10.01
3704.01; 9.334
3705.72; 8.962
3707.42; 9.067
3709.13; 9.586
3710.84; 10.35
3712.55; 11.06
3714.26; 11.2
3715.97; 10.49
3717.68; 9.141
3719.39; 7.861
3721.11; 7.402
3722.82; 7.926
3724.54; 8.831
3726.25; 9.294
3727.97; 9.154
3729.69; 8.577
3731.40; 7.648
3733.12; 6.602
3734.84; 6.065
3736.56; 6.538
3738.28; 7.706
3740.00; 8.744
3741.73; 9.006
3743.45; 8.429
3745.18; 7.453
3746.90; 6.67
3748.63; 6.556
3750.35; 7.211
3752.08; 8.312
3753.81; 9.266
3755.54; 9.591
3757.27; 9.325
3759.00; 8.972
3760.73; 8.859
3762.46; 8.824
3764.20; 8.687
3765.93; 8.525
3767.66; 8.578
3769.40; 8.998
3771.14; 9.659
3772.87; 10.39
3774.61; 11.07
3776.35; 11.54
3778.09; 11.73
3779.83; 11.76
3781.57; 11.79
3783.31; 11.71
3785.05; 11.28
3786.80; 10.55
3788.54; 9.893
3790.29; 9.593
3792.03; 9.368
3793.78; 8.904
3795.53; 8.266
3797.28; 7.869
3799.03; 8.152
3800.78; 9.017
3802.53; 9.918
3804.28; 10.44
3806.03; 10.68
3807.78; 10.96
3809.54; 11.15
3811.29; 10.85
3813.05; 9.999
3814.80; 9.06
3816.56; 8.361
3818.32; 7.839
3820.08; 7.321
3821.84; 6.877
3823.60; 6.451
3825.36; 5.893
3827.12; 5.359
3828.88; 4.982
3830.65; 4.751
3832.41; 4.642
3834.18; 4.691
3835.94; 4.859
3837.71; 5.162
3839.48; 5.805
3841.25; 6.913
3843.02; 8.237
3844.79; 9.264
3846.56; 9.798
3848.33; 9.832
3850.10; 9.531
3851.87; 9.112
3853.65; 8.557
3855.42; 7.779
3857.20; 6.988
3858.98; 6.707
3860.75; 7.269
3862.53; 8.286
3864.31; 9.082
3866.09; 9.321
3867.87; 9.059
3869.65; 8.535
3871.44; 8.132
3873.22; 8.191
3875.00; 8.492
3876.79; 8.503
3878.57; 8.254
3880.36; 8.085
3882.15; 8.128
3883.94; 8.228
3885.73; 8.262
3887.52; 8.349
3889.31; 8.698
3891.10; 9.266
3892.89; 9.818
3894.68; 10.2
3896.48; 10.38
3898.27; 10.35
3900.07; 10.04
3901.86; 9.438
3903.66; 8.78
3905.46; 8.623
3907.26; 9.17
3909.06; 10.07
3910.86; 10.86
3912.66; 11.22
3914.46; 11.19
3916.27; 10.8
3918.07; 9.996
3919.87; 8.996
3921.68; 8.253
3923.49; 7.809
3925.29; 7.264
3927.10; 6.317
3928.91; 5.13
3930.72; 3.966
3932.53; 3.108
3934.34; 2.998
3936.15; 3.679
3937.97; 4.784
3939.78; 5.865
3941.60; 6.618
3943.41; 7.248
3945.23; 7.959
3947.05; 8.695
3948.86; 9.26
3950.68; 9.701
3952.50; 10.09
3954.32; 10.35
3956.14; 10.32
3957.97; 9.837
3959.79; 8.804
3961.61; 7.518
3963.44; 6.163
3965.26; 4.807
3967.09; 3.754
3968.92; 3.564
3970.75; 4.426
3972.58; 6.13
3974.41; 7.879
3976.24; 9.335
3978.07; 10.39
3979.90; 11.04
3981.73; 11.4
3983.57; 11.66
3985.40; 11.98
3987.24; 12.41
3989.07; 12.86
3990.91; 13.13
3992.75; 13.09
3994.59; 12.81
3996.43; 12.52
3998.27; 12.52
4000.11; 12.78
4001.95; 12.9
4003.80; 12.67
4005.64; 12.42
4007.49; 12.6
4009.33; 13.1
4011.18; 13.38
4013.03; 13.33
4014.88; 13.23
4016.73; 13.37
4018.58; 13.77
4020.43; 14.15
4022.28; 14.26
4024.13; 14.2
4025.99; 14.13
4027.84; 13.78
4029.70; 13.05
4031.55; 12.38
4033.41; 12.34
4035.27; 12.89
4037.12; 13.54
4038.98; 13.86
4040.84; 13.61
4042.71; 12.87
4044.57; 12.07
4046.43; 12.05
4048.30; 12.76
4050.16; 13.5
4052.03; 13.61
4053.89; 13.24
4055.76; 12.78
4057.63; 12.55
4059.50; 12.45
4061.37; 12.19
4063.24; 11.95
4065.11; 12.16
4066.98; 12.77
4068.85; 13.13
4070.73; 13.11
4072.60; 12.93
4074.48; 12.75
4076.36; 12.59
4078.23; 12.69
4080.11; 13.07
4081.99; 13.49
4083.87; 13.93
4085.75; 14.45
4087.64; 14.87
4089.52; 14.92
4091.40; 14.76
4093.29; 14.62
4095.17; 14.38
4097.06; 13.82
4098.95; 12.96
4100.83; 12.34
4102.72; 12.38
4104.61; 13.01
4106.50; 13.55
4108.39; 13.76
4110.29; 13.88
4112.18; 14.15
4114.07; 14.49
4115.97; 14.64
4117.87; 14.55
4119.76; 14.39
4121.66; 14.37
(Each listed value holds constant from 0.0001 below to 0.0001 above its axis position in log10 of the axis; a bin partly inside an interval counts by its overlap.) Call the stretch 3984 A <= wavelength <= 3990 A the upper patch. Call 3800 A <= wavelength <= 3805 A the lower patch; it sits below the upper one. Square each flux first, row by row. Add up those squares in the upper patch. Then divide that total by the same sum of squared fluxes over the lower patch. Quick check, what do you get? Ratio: 1.60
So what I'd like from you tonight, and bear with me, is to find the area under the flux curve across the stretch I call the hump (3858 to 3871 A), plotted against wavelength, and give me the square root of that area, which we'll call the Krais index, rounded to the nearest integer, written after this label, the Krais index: 10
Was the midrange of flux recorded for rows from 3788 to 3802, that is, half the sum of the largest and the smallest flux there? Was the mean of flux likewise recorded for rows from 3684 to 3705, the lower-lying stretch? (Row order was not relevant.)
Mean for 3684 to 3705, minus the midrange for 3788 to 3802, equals 1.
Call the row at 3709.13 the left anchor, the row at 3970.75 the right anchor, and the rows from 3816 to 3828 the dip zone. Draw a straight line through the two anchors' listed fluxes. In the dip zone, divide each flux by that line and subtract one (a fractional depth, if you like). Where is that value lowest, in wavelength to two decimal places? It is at 3827.12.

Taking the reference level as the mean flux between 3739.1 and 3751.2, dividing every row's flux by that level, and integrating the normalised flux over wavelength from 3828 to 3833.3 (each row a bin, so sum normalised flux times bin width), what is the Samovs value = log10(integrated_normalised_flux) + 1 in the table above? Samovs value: 1.5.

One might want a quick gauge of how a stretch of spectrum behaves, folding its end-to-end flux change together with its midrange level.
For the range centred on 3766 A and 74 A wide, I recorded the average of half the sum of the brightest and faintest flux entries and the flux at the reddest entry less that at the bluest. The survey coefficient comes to 5.1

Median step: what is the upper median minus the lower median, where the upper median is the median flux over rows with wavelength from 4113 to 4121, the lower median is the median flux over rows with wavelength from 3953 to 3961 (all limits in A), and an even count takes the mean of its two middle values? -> 4.4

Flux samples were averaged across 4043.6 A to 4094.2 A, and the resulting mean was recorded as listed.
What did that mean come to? 13.2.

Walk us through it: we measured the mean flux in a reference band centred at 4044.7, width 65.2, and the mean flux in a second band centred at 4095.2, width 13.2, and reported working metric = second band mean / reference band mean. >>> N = 1.07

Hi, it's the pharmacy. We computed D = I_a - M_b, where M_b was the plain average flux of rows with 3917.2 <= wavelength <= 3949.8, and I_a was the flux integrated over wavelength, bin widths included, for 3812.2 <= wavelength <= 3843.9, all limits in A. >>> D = 200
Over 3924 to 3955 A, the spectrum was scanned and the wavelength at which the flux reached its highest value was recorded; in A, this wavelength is 3954.32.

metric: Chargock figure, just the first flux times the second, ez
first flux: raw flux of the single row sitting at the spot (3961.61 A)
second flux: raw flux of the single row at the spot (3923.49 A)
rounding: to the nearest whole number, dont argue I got 59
